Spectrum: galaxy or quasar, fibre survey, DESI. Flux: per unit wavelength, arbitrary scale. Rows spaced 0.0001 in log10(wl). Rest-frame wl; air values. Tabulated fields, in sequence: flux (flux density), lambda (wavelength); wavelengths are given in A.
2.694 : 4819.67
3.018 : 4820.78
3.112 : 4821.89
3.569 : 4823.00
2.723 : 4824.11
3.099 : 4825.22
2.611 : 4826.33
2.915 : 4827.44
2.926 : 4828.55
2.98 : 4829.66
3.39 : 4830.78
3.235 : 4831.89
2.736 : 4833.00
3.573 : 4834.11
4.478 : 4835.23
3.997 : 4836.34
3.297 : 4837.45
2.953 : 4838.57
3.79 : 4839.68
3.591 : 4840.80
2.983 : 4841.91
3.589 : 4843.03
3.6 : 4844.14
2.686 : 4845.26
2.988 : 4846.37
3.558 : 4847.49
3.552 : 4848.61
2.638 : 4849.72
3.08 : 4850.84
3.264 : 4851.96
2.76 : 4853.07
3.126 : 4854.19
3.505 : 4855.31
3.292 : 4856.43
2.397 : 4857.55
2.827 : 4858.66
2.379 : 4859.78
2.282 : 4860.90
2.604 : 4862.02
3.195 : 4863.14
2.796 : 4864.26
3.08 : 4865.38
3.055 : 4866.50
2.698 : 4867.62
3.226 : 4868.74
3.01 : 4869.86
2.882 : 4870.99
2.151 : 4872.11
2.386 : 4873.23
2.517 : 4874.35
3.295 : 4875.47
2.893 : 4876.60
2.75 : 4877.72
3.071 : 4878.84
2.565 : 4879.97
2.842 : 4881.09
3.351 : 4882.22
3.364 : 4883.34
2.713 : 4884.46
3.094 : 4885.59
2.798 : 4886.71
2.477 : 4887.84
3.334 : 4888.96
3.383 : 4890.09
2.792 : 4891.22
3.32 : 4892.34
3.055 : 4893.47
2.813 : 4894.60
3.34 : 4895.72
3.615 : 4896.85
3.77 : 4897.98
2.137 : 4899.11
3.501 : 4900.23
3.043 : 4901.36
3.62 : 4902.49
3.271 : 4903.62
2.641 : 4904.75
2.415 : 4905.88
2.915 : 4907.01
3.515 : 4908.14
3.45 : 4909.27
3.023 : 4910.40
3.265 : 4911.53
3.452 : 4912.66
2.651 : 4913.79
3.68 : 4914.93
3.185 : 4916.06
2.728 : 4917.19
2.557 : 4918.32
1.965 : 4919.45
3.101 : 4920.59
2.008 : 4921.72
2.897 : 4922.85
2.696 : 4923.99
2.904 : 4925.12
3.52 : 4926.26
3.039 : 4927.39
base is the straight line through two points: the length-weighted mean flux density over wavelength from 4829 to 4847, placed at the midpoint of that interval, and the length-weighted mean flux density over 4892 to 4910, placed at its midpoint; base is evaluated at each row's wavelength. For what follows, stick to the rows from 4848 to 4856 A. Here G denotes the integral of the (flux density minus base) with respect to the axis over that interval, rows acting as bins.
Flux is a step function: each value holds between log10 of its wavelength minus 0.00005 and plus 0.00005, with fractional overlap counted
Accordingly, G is -1.4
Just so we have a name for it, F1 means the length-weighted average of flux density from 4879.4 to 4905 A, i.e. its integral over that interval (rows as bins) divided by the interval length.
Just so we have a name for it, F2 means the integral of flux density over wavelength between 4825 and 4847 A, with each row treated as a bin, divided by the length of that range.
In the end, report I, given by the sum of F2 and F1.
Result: 6.4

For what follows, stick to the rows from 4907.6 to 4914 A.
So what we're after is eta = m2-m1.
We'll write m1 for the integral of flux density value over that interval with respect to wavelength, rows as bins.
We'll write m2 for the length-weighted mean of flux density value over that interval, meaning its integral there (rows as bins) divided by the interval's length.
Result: -17.6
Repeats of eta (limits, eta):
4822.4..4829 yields -16.7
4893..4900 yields -18.9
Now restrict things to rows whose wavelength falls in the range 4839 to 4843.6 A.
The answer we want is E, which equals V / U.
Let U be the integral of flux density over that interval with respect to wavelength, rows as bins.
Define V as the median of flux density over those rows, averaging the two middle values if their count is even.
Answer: 0.224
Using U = 16.0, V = 3.6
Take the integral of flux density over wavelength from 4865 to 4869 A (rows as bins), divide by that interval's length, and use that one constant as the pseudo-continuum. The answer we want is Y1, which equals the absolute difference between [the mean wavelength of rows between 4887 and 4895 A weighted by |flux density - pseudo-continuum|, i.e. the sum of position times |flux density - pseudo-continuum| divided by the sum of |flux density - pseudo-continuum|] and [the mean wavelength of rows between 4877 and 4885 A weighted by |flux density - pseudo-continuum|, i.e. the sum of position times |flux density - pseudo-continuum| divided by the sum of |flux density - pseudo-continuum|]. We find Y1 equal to 8.8 A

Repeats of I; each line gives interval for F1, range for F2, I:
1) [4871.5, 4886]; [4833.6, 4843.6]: 6.4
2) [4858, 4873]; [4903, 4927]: 5.7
